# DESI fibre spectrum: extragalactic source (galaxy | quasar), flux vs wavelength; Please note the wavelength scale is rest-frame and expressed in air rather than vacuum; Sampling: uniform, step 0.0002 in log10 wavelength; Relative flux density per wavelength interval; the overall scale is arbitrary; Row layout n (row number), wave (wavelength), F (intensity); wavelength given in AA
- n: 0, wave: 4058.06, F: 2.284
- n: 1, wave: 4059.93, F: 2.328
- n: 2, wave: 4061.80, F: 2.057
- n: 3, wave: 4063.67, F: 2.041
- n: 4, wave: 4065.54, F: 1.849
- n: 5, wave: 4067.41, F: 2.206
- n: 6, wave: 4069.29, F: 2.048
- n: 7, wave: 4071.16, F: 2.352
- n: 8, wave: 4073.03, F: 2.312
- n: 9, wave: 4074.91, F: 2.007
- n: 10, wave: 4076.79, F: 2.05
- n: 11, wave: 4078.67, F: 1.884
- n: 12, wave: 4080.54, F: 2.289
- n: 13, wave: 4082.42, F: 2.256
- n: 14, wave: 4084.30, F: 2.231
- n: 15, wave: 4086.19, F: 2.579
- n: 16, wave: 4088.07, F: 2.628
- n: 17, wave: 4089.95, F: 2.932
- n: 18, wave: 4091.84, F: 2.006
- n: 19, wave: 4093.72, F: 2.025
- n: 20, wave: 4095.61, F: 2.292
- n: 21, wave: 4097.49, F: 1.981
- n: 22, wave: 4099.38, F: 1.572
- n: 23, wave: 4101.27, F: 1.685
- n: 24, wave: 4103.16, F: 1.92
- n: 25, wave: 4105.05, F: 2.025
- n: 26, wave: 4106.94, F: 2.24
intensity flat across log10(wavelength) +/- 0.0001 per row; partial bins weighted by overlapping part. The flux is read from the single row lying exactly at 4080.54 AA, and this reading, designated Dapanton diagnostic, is 2.289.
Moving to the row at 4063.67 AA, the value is 2.041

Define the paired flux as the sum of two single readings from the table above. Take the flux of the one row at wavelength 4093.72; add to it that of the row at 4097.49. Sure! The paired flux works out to 4.01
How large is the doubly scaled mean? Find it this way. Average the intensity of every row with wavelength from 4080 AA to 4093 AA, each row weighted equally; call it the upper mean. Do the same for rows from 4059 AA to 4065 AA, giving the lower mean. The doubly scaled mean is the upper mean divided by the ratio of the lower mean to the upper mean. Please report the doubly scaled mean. 2.7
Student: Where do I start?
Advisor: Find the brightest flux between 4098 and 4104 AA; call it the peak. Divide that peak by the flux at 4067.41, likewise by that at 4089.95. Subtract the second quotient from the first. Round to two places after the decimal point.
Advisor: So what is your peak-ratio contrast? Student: 0.22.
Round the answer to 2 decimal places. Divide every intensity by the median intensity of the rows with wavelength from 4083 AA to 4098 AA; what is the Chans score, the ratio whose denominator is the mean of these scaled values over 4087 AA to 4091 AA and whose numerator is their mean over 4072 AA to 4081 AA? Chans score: 0.76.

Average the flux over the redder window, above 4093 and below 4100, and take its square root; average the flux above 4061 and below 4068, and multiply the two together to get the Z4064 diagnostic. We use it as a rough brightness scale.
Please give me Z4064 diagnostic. 2.9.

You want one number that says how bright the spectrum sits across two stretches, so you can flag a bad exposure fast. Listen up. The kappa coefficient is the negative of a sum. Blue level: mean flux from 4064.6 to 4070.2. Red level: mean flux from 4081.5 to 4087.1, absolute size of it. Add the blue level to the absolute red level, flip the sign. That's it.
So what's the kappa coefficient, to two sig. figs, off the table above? -4.4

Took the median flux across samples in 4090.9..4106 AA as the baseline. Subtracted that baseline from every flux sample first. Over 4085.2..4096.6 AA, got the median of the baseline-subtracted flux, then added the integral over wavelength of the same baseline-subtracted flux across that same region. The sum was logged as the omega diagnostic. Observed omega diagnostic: 5.2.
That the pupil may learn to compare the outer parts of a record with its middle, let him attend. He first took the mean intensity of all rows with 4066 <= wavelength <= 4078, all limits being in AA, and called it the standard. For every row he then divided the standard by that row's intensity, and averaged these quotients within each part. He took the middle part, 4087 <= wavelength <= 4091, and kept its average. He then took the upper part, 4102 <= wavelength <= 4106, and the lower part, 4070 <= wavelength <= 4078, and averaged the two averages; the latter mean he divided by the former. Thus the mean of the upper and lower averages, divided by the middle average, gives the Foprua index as 1.34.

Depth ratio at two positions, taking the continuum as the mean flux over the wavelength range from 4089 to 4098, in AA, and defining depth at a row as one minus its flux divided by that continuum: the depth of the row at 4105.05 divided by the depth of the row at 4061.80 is 1.2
